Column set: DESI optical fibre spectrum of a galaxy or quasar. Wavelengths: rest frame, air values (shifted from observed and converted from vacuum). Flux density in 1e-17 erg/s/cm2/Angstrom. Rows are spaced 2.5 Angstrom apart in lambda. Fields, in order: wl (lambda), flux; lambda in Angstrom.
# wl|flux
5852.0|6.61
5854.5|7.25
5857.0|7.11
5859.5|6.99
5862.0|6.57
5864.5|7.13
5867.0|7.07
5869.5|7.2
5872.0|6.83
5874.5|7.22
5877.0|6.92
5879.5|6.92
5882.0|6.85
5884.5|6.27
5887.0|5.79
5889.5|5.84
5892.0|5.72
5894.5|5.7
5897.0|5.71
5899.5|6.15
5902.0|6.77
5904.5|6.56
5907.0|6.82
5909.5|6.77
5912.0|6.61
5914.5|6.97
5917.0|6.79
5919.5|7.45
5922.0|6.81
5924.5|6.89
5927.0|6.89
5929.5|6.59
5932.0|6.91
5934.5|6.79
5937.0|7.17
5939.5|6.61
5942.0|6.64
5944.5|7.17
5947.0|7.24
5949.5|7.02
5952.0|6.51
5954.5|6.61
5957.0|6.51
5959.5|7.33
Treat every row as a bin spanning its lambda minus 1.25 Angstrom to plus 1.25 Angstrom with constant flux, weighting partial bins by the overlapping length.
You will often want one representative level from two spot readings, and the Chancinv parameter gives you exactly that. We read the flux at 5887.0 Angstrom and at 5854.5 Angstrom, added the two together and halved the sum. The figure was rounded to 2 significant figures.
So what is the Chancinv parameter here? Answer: 6.5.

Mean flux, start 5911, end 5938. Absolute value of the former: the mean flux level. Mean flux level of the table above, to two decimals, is 6.90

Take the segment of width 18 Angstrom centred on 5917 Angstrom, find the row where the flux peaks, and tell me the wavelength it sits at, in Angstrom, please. 5919.5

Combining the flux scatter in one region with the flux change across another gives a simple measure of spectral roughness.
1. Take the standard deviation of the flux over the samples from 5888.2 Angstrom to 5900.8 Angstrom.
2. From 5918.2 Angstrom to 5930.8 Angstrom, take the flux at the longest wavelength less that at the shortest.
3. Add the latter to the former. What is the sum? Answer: -0.7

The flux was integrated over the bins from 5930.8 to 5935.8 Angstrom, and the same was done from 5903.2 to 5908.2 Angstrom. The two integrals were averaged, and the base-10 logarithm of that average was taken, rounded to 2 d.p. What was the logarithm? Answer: 1.53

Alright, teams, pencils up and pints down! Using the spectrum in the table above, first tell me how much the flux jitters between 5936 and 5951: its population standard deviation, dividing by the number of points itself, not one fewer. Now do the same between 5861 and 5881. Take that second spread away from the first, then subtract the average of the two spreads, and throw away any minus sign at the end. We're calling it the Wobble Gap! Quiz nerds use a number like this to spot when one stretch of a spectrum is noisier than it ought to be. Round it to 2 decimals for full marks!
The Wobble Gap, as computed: 0.18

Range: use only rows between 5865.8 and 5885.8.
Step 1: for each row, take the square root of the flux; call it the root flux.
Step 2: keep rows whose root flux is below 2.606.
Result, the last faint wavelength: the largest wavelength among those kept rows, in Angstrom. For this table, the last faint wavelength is 5884.5 Angstrom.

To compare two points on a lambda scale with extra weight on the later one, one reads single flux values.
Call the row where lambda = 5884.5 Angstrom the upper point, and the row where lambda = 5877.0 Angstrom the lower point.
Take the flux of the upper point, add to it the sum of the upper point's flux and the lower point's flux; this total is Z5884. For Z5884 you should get 19.5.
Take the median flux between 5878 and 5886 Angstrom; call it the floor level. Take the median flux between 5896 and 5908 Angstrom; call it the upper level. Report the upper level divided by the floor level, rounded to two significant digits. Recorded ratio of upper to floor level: 0.96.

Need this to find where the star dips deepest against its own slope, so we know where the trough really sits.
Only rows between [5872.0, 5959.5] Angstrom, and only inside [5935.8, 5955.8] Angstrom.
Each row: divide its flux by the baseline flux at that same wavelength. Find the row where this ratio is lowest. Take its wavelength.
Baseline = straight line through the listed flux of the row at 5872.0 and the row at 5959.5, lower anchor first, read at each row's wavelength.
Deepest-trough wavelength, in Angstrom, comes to 5952.0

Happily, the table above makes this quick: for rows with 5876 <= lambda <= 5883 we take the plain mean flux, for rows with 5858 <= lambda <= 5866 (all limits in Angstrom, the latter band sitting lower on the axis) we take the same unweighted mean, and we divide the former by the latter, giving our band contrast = 1.00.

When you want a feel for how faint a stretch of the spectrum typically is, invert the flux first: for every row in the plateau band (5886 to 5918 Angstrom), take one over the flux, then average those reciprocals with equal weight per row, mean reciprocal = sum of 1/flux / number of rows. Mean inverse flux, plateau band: 0.159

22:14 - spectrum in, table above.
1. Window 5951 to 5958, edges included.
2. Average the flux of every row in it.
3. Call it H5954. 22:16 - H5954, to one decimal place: 6.5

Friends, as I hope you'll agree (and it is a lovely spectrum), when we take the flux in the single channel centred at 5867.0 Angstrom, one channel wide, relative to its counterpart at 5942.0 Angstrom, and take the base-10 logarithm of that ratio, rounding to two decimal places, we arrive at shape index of 0.03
